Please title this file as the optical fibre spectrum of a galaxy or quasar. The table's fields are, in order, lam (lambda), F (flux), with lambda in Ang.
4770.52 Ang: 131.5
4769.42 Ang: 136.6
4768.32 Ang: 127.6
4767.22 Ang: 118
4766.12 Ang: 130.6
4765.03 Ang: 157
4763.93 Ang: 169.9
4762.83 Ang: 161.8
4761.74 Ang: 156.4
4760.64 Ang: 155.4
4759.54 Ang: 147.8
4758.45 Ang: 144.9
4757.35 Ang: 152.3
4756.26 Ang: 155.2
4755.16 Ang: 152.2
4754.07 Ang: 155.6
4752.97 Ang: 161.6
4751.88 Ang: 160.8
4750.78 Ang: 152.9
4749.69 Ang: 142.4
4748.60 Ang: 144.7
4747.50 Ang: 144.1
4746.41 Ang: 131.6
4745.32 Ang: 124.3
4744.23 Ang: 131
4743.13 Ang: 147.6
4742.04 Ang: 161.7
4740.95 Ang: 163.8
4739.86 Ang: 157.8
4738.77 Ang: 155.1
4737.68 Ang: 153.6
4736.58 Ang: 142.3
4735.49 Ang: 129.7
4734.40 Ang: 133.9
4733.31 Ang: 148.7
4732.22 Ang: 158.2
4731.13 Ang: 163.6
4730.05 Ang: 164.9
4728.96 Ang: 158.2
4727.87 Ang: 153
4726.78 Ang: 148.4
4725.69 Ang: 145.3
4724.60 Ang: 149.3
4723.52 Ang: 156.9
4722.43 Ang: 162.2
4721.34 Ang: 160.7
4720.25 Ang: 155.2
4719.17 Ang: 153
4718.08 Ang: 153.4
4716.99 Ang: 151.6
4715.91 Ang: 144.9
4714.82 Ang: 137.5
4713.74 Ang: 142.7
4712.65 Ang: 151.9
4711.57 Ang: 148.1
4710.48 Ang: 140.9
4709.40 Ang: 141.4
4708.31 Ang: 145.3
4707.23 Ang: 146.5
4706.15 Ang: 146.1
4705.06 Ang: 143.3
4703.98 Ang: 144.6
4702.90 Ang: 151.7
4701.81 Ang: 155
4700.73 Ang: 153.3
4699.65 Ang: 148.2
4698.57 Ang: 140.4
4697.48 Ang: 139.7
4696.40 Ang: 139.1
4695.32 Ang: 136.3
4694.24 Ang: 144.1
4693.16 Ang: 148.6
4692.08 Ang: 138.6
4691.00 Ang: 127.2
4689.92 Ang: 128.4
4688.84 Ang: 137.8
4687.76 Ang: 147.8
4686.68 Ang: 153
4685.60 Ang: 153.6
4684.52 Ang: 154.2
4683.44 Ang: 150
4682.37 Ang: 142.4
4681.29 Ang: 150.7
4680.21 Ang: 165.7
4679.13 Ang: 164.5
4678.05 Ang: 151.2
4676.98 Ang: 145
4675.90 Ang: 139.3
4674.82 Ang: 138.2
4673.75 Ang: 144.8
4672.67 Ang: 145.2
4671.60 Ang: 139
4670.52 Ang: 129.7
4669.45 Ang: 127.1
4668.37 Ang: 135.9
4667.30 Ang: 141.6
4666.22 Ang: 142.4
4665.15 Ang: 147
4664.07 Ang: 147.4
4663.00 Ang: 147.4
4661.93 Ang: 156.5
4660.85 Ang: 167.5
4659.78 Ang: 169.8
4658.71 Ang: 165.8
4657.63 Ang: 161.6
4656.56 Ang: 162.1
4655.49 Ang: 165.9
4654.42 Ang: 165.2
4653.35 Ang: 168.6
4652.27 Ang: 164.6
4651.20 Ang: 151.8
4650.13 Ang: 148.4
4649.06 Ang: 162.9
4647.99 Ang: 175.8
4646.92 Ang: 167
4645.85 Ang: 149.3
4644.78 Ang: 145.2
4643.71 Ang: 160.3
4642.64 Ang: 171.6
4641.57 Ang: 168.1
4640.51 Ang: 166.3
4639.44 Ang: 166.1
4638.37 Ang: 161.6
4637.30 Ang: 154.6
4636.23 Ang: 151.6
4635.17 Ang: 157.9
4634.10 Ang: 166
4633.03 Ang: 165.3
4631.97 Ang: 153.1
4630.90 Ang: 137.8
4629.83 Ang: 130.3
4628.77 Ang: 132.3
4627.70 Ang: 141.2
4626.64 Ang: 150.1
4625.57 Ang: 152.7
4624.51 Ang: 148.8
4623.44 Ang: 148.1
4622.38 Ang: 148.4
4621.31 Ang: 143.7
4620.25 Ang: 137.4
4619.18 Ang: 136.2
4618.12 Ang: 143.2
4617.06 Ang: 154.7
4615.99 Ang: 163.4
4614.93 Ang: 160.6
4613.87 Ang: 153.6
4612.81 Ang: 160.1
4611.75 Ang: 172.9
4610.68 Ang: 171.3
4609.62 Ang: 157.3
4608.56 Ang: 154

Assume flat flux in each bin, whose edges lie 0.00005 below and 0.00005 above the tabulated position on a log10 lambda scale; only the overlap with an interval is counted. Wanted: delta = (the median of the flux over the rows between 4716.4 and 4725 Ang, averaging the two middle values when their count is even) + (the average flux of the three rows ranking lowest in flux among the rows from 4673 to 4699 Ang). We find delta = 285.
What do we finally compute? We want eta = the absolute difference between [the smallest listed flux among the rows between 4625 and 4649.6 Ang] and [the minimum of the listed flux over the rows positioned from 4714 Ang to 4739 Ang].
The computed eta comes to 0.6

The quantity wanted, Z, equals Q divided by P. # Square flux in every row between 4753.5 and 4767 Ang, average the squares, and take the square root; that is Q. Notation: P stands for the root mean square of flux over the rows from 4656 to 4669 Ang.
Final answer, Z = 1.00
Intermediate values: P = 154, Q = 154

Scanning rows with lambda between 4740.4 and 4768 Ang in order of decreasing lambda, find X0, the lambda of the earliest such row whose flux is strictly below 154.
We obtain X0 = 4767.22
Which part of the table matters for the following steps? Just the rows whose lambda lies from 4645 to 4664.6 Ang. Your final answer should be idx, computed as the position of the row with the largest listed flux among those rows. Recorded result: 4647.99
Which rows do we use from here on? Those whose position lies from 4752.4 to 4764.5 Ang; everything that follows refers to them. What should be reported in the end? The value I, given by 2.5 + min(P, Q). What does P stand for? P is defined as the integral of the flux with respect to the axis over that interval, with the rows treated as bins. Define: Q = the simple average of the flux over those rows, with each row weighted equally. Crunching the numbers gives 158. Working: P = 1884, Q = 156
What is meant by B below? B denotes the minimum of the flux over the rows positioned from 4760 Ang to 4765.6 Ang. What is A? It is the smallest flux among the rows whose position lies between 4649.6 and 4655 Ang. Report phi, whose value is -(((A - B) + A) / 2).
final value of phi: -71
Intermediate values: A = 148.4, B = 155.4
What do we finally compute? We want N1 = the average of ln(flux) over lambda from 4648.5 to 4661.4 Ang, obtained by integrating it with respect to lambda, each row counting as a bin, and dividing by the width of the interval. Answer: 5.09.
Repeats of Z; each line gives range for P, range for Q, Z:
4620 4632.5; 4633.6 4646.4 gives 1.11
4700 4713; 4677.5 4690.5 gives 1.02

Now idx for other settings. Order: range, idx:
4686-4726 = 4722.43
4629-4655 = 4647.99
